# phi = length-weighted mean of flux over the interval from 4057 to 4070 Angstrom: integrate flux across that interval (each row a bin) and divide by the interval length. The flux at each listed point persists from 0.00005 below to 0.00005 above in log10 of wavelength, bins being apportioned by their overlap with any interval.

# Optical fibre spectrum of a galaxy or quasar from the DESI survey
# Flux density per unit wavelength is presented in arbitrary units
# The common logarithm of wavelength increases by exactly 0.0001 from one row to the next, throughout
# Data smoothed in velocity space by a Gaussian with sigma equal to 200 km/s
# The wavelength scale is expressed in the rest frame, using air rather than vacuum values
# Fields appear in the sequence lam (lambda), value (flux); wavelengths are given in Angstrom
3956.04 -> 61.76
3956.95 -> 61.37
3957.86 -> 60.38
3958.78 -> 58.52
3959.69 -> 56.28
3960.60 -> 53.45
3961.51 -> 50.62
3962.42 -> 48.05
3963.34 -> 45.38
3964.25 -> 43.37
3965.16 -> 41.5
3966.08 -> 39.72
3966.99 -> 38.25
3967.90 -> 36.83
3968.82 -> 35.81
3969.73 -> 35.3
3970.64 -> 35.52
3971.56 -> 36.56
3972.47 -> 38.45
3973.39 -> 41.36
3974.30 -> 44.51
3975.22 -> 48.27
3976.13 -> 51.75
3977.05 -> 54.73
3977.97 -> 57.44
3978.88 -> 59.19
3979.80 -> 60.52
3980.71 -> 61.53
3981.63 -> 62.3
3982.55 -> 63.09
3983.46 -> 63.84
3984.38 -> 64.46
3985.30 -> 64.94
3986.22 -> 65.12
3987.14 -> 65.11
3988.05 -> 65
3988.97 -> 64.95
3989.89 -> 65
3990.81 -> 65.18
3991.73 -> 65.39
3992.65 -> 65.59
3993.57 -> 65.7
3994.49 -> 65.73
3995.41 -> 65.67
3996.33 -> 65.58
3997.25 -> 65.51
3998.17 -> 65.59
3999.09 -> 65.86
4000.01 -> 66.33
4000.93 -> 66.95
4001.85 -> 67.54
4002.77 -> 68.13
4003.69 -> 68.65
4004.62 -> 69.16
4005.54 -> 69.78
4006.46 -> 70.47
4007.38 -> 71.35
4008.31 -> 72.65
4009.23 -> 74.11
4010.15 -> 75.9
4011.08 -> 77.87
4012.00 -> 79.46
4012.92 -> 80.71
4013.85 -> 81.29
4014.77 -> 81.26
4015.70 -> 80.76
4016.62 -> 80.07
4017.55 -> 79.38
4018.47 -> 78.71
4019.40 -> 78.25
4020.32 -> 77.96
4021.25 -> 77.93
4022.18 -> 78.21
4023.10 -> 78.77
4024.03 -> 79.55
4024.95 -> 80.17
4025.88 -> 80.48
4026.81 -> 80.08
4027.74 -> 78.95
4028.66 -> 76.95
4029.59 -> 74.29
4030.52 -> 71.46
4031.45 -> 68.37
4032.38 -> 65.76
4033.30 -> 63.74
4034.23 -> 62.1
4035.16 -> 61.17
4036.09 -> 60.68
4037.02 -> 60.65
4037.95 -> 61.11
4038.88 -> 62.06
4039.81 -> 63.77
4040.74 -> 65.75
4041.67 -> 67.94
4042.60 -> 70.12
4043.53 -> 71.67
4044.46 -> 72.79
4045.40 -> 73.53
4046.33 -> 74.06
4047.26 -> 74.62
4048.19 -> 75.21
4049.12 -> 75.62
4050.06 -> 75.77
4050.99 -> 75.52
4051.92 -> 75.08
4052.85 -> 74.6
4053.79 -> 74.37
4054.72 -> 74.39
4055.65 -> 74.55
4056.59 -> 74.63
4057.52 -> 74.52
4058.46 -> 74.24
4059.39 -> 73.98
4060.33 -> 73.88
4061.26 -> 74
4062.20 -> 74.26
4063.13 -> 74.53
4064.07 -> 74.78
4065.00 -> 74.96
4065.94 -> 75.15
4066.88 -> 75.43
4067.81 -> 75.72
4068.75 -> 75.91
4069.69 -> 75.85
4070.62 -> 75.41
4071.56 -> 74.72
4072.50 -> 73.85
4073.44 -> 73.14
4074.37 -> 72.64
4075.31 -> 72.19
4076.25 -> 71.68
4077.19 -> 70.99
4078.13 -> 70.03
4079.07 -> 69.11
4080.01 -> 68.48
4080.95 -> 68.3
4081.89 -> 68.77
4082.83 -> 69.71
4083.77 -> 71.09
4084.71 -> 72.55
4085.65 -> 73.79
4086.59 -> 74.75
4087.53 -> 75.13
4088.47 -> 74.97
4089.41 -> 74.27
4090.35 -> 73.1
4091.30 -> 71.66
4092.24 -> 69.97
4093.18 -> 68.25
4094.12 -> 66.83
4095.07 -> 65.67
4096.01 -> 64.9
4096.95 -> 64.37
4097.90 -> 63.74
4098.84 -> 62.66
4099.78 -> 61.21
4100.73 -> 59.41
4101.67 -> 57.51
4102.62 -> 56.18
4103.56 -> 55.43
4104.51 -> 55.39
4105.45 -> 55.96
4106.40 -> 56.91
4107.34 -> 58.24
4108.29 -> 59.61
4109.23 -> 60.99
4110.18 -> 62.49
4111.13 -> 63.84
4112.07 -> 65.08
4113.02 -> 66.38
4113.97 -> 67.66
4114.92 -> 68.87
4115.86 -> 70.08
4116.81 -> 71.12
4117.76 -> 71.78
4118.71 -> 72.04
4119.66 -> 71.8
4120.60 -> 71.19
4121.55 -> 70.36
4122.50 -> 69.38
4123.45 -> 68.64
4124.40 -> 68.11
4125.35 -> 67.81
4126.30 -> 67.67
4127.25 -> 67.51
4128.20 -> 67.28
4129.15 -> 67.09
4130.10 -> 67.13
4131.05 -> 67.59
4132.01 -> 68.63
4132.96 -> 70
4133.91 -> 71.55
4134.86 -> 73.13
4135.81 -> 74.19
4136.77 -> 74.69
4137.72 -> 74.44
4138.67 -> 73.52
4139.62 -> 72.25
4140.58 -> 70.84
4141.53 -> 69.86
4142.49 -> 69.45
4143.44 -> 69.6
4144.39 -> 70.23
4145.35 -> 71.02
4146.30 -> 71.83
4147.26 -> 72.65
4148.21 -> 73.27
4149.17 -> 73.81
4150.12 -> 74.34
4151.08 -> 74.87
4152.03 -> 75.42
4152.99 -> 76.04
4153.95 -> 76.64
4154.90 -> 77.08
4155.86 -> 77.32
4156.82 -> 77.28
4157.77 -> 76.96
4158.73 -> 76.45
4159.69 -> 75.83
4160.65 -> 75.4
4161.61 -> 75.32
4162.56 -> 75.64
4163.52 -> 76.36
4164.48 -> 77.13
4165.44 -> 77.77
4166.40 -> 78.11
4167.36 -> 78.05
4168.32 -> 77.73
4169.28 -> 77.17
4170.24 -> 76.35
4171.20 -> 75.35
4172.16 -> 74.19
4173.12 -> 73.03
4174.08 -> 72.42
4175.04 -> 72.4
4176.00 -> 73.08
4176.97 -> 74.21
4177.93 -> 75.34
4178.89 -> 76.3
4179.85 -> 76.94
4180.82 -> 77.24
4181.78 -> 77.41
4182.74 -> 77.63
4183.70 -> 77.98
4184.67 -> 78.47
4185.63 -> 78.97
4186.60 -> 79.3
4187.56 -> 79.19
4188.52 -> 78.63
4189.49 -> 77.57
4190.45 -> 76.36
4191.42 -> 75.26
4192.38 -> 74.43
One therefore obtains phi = 75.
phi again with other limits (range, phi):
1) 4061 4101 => 71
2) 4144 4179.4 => 75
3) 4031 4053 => 69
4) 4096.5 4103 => 61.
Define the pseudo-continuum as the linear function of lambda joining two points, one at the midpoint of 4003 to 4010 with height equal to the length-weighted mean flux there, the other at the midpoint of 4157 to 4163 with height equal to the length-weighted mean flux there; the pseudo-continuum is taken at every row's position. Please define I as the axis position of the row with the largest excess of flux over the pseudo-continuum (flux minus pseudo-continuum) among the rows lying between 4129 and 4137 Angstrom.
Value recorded 4136.77 Angstrom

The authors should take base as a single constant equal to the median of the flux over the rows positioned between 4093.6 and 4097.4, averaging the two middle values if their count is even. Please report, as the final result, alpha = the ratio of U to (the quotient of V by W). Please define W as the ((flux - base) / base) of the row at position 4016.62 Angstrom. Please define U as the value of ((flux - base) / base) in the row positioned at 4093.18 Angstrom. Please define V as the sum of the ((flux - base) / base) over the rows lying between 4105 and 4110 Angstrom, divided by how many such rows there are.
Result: -0.097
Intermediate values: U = 0.05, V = -0.11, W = 0.2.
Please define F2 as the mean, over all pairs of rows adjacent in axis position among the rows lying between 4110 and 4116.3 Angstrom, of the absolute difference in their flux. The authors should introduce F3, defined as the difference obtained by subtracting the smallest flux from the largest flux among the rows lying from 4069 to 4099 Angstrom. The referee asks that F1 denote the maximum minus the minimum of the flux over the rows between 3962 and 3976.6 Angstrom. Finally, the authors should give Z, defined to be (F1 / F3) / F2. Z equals 1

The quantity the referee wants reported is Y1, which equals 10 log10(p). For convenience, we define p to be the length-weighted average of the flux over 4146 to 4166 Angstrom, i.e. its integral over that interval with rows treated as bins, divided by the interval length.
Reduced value 18.8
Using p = 76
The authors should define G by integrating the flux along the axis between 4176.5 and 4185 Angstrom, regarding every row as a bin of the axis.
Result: 653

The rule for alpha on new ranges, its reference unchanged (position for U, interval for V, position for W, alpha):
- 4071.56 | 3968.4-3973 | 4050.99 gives -0.051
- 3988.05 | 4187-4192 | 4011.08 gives -0.005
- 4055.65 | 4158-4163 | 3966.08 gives -0.347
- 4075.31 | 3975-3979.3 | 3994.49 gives -0.004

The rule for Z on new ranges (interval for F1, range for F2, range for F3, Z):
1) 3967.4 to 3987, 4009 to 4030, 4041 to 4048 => 5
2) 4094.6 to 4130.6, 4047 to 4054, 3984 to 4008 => 7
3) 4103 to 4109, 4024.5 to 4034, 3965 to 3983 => 0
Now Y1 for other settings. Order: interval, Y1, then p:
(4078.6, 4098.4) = 18.4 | 70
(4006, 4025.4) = 18.9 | 78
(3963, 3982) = 16.6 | 46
